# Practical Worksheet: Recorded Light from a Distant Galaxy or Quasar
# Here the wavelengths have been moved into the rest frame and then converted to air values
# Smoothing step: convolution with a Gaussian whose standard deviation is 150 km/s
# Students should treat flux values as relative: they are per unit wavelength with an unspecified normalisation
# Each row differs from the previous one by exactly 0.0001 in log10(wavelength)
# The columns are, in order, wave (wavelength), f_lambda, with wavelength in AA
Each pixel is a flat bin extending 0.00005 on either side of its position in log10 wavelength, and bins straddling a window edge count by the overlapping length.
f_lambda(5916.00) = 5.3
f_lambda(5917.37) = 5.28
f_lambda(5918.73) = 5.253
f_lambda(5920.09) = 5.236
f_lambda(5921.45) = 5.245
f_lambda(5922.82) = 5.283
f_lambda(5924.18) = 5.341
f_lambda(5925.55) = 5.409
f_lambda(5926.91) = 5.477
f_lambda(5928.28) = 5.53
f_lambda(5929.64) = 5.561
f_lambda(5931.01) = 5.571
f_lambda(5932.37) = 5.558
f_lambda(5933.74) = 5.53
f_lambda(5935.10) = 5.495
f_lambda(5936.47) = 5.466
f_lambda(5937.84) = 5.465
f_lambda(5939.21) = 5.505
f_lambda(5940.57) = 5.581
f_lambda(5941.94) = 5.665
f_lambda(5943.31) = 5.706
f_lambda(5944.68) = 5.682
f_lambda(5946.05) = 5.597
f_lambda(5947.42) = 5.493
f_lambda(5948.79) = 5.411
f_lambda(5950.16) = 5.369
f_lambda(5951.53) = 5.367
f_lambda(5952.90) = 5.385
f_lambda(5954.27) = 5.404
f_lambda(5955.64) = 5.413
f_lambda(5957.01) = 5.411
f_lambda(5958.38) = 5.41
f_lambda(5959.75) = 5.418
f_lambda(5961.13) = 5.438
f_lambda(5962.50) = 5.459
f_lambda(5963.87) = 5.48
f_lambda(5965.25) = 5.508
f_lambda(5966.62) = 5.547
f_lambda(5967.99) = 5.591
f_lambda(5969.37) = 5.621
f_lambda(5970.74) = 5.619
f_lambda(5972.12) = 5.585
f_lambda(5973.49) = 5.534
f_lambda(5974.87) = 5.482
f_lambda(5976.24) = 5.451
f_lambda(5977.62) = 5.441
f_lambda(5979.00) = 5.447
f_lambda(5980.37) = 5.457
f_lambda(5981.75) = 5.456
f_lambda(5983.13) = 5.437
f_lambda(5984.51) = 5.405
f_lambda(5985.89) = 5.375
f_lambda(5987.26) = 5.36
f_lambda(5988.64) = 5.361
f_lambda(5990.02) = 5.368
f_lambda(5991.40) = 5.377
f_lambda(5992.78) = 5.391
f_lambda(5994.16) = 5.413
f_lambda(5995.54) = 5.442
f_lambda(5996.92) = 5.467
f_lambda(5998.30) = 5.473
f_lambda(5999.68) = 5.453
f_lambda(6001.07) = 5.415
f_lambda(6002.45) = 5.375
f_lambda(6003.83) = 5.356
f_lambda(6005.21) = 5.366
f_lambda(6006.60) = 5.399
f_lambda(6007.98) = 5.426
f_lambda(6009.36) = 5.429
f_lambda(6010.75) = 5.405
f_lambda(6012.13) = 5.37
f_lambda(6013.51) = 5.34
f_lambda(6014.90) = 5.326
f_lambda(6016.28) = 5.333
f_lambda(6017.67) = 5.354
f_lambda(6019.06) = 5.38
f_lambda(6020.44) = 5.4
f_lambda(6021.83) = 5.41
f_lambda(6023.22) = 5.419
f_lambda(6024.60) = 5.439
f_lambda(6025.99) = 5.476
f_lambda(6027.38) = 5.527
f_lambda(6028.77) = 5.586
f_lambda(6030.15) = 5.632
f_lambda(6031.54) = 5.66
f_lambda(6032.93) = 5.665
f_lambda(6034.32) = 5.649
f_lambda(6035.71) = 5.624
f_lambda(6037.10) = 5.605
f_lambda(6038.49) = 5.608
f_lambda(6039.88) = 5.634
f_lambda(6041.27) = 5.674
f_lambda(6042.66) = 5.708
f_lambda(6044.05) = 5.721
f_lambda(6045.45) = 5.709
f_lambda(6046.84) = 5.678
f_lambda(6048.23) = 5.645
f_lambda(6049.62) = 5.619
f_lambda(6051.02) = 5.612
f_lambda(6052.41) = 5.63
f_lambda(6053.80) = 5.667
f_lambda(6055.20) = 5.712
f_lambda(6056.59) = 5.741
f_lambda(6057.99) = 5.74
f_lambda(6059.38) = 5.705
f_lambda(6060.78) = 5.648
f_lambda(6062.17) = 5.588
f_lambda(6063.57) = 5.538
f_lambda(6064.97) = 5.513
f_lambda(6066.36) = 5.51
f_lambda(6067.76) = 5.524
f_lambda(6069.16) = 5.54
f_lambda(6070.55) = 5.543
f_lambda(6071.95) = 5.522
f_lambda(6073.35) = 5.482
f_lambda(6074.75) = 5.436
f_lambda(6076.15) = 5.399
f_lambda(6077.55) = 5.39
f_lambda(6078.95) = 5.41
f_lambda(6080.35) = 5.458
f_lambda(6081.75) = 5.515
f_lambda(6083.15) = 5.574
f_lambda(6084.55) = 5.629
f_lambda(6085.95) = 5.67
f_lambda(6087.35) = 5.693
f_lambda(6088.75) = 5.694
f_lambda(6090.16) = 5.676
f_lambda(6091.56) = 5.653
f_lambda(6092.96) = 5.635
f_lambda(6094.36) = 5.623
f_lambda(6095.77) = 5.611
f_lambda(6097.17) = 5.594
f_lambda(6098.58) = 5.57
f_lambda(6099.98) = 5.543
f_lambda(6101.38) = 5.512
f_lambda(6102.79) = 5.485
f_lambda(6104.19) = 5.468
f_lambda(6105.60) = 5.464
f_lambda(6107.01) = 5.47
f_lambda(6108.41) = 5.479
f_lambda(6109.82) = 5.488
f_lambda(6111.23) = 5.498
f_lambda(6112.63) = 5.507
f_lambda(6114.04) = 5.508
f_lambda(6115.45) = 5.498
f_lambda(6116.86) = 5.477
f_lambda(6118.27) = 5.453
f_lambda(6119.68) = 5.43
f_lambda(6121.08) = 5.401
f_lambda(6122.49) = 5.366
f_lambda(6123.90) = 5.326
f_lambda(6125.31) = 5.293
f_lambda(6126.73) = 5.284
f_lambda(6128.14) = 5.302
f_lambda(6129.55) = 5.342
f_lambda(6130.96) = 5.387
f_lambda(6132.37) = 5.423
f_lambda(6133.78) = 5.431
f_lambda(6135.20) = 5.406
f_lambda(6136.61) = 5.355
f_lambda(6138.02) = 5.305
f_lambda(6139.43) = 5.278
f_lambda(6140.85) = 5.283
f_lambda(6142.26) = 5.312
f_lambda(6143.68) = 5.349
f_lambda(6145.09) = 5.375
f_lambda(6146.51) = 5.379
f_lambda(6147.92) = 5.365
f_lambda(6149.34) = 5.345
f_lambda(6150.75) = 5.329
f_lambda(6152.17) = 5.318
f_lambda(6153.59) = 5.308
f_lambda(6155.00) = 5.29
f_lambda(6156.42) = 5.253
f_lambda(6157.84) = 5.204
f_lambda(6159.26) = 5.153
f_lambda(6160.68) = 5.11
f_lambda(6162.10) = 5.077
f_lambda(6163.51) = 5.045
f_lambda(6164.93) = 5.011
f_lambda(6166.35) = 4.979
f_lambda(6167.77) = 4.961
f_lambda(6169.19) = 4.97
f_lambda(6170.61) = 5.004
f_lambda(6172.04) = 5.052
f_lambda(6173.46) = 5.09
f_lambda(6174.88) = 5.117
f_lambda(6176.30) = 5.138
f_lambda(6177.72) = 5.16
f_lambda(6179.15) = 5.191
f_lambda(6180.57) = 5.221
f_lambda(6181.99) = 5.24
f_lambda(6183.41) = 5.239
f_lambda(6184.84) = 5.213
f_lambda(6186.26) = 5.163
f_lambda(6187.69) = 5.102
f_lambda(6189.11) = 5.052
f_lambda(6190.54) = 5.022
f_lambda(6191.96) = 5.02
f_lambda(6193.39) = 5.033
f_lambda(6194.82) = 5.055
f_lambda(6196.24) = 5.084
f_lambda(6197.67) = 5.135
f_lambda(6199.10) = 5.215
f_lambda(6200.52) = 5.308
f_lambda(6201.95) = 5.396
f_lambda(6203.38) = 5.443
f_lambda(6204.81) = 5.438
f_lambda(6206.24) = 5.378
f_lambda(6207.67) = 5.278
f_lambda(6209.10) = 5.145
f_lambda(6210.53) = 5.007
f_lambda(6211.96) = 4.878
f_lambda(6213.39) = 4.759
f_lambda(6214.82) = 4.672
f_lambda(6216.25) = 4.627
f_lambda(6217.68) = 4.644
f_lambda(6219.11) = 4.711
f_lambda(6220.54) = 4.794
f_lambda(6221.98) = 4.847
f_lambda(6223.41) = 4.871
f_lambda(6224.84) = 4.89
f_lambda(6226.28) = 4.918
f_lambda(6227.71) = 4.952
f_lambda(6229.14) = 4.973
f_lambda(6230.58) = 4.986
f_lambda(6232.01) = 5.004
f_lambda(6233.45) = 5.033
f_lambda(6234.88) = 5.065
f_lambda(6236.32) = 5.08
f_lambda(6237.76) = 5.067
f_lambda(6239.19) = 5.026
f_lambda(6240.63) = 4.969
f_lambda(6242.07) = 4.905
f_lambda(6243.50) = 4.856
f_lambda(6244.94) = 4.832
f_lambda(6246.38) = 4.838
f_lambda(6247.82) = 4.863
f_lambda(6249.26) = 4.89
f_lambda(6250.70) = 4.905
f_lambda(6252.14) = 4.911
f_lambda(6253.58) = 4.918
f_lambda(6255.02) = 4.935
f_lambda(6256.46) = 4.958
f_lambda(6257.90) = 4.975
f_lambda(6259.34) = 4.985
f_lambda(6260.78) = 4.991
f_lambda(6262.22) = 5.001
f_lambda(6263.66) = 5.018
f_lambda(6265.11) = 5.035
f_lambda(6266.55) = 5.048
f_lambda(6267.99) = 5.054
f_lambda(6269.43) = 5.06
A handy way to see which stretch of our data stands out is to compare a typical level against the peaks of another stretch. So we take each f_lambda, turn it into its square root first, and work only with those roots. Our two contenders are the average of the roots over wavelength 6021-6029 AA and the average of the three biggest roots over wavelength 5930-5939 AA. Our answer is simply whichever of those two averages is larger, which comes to 2.36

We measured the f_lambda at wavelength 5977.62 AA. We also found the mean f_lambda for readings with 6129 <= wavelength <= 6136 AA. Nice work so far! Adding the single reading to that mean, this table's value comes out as 10.8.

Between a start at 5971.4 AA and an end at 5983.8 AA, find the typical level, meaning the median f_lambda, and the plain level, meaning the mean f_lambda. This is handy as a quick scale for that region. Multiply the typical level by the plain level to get 29.9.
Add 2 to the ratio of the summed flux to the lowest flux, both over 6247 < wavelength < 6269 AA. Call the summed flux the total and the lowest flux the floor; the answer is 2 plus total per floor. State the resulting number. 17.3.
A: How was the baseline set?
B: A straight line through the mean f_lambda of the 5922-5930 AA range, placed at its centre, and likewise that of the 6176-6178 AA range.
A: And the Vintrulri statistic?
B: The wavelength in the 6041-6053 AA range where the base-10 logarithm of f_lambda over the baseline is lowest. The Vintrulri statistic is 6051.02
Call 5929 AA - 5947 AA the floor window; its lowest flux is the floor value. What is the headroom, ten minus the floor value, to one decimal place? 4.5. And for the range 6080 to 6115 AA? 4.5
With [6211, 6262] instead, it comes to 5.4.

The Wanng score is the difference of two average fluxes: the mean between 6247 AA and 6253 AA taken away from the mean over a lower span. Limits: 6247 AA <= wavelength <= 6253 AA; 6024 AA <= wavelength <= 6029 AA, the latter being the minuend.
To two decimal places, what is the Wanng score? 0.61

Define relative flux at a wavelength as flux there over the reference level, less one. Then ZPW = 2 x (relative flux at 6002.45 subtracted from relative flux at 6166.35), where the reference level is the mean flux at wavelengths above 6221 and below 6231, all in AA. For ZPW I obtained -0.161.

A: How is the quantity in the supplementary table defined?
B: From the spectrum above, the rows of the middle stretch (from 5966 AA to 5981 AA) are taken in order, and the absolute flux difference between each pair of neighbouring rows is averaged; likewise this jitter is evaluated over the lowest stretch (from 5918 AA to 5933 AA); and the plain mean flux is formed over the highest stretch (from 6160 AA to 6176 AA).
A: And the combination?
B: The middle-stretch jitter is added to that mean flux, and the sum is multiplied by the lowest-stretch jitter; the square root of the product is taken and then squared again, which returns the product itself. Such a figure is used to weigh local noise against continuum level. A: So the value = 0.185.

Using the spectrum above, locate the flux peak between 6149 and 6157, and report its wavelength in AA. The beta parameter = 6149.34 AA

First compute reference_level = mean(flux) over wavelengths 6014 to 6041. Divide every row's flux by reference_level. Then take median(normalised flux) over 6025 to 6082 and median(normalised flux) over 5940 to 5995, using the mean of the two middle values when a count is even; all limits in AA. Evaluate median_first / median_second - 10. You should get -8.97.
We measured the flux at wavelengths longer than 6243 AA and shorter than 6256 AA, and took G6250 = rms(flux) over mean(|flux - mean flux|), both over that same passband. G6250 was 153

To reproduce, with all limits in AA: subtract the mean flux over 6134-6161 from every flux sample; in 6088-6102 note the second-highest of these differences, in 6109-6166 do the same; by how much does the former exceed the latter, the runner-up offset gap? 0.17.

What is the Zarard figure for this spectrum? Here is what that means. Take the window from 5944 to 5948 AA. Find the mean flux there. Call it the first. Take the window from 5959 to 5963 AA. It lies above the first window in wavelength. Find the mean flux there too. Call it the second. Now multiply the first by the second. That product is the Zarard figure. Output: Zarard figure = 30.4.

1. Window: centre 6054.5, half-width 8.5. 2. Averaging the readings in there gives 5.67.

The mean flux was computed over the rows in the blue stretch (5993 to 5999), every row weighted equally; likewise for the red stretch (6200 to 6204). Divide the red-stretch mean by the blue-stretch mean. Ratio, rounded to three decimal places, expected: 0.988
